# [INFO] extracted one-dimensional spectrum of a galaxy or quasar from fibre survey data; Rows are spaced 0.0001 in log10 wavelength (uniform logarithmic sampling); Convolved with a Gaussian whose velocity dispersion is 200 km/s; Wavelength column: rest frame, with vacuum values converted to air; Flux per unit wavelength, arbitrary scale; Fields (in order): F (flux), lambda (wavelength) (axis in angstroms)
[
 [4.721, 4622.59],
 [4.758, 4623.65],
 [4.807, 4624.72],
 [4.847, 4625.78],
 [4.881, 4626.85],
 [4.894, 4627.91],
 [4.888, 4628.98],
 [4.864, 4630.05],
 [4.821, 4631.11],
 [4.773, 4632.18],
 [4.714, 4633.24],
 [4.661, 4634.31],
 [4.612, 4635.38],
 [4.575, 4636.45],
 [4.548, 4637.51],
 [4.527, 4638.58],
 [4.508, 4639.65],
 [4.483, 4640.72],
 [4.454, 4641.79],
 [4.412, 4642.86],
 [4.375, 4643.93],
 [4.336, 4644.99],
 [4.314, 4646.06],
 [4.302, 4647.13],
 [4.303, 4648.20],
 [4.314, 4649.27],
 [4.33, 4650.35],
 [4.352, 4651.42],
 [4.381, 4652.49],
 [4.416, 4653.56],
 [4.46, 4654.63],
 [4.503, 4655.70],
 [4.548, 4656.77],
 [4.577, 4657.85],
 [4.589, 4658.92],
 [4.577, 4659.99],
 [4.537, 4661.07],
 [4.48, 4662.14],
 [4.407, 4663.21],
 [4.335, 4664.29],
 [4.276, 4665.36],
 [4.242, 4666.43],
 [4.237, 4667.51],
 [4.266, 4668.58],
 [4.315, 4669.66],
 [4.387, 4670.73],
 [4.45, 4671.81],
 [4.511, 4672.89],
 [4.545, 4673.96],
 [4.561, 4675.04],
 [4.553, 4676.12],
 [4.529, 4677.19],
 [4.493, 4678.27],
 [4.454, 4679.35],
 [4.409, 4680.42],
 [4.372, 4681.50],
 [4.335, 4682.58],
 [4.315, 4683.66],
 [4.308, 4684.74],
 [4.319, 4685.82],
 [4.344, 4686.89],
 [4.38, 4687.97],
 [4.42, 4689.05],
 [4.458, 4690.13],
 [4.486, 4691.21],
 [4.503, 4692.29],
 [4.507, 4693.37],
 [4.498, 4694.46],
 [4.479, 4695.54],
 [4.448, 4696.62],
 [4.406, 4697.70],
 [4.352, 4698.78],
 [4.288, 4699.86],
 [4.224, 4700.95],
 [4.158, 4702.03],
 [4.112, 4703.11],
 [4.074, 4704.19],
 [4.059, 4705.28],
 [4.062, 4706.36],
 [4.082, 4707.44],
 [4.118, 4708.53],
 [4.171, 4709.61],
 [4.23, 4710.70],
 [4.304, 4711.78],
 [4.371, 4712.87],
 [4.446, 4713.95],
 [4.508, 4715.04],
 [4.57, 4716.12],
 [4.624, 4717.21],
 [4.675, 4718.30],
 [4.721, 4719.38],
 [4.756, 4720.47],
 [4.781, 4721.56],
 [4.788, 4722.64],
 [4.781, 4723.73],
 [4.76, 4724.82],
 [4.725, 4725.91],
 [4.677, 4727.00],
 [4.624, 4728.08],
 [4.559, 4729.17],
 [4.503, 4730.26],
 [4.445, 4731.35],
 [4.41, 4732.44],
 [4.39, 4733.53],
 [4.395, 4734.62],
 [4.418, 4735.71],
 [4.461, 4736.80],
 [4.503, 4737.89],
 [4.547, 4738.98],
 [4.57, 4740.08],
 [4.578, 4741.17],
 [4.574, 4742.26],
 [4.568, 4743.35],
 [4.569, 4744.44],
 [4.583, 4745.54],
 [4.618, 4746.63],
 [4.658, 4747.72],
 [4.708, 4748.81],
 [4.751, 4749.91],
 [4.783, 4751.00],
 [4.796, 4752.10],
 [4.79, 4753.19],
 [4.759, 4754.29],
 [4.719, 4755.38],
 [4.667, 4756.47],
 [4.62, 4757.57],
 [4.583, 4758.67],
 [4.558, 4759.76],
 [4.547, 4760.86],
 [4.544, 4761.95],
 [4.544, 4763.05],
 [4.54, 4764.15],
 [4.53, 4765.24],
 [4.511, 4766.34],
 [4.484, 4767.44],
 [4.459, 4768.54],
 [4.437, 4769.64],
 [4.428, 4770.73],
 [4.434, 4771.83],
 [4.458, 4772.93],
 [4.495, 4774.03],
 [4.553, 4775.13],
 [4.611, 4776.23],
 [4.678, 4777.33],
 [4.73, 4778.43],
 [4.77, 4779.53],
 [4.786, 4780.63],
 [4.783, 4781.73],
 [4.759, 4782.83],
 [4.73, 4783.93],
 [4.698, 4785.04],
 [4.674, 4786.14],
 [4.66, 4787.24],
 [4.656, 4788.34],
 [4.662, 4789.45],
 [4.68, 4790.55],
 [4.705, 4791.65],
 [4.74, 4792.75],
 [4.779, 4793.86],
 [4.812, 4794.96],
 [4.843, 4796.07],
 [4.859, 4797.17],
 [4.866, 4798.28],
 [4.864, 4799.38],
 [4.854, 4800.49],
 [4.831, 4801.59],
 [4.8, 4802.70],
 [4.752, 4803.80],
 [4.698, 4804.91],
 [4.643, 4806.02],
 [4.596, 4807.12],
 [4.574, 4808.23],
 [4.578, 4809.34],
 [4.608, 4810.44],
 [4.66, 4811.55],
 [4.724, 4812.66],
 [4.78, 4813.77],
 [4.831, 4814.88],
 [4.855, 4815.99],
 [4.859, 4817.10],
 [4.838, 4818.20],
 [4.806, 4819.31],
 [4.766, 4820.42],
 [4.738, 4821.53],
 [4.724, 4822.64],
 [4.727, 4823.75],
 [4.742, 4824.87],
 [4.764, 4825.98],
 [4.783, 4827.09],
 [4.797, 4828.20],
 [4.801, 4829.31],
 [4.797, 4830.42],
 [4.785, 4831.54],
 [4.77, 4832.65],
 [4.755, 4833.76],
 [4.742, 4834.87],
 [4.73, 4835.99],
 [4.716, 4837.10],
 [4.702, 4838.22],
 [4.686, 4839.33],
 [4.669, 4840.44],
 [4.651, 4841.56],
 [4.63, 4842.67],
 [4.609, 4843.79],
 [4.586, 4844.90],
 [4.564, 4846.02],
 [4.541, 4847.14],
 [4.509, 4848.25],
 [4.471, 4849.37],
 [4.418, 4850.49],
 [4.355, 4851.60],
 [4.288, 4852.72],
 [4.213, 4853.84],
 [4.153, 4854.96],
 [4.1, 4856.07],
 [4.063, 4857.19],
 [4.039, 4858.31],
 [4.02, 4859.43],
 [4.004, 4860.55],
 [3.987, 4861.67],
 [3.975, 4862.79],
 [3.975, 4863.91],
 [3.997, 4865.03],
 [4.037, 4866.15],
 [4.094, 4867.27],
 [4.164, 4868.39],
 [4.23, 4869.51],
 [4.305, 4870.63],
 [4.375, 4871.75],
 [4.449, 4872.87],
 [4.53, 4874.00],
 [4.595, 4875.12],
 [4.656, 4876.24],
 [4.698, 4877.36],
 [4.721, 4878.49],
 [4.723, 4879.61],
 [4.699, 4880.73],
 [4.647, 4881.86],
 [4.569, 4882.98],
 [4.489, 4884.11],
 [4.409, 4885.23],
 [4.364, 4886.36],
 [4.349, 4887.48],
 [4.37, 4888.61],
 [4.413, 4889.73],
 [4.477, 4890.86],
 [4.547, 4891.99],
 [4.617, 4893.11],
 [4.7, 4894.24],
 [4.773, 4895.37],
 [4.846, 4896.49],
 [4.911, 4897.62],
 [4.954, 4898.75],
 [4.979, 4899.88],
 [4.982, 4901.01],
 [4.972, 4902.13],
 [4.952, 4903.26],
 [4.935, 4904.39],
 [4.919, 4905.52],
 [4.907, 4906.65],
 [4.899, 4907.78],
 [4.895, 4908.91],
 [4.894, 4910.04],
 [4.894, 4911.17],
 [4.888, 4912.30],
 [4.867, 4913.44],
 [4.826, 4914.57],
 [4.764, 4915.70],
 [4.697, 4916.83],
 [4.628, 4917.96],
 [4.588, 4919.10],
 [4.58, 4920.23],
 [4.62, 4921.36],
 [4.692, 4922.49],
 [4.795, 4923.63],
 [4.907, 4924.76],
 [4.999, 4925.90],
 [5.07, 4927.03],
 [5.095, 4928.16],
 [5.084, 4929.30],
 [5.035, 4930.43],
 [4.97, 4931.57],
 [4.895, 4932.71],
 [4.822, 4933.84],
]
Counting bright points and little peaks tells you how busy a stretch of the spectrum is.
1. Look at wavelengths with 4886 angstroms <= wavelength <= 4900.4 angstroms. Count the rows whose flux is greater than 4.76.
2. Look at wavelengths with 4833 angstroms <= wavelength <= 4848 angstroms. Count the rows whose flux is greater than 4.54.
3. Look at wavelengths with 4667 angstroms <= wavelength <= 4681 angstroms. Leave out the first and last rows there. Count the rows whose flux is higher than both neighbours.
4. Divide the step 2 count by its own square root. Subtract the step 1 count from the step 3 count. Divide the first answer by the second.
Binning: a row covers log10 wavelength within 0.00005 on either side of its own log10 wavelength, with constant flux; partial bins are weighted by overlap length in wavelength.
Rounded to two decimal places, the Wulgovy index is -0.90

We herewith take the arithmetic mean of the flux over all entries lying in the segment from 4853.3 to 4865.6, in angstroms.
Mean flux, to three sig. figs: 4.05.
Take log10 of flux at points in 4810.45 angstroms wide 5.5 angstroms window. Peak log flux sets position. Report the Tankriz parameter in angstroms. 4812.66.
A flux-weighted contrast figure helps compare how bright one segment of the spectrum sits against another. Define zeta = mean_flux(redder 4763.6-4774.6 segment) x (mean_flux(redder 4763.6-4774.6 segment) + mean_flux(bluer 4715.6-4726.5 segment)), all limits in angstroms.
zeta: 41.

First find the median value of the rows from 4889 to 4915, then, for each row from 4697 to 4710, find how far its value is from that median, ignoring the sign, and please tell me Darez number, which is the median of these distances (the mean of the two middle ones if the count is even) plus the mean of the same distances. 1.47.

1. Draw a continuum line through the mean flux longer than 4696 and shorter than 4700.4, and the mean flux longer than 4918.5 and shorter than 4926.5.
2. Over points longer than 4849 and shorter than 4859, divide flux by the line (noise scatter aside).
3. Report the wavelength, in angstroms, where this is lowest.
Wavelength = 4858.31 angstroms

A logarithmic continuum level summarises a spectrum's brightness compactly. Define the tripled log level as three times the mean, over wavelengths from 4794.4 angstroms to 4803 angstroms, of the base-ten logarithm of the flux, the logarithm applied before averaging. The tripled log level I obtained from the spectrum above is 2.05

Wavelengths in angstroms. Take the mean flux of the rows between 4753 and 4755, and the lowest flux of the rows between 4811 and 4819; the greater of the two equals 4.77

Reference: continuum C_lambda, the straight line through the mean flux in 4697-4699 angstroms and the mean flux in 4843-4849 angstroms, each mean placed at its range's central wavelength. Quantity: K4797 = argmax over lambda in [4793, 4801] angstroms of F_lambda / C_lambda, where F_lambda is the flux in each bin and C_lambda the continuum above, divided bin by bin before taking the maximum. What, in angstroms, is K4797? 4798.28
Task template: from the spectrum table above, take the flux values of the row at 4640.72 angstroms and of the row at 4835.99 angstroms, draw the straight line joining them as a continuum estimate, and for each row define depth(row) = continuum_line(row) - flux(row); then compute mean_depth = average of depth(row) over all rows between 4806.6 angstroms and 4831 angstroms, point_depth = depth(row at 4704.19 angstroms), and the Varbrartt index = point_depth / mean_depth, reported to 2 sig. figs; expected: -14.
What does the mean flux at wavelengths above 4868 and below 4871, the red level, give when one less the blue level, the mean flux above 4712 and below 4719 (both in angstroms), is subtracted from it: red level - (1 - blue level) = 7.8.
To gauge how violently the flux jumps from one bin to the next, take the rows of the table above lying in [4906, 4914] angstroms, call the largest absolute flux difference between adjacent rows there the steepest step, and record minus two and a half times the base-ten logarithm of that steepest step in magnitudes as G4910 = 4.19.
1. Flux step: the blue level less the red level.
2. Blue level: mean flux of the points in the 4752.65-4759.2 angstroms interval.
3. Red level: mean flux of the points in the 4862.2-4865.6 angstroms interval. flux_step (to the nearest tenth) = 0.7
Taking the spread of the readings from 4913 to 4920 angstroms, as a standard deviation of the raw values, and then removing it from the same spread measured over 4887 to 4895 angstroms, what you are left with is 0.02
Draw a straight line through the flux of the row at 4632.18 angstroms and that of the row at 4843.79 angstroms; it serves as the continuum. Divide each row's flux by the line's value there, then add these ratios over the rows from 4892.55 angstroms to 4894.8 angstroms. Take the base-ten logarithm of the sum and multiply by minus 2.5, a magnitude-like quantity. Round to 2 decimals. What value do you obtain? -0.77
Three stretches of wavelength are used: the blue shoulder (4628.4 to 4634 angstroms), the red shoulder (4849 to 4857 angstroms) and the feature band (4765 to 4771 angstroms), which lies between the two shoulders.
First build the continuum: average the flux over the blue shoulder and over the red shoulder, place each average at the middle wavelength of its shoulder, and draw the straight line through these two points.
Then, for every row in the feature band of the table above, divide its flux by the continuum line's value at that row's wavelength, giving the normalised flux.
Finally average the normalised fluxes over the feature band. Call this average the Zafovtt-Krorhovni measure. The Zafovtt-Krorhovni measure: 1.00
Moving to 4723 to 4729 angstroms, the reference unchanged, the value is 1.03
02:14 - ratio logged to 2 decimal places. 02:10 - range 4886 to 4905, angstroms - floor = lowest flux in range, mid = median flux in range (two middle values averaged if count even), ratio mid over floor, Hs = 1.10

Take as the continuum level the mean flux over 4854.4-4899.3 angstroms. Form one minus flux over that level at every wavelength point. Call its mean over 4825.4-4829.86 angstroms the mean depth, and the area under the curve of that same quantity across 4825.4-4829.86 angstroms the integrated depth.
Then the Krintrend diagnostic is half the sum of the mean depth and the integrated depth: -0.24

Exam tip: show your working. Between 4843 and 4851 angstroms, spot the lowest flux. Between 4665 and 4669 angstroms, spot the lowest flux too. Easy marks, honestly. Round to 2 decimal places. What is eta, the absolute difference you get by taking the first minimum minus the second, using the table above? 0.18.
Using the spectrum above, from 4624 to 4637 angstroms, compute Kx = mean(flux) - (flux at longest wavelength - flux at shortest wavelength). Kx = 5.01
